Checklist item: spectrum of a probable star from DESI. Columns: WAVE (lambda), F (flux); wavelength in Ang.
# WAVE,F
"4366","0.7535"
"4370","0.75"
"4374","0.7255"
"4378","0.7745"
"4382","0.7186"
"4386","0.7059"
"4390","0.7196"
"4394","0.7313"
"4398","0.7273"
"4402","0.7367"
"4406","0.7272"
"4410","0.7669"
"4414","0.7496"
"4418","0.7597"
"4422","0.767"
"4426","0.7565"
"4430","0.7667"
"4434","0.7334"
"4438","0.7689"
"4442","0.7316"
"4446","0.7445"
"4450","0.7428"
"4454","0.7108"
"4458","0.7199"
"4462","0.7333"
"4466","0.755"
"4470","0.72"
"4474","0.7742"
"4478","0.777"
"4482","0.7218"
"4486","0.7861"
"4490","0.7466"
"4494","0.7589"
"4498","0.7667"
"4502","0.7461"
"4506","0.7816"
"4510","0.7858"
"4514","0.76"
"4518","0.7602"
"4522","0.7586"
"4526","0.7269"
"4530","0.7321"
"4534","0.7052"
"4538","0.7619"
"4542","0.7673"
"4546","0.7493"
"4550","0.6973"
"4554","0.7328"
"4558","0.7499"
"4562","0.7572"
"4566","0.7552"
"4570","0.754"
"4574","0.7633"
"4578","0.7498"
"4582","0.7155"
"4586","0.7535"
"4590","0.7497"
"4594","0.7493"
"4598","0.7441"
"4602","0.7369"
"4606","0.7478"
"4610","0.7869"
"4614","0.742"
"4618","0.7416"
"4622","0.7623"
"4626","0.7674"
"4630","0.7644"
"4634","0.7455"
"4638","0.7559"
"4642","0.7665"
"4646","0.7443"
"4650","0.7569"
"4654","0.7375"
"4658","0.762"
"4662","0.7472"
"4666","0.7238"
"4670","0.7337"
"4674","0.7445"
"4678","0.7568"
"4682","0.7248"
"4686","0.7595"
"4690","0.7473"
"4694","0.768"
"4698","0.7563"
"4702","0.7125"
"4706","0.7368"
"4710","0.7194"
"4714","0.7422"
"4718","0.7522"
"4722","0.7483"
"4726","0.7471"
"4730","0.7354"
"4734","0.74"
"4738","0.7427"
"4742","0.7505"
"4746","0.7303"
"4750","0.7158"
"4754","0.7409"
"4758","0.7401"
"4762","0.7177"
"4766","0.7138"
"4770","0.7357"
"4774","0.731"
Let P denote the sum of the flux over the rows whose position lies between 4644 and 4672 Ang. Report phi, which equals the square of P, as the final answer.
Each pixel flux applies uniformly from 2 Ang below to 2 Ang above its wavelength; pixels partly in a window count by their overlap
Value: 27.1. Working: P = 5.21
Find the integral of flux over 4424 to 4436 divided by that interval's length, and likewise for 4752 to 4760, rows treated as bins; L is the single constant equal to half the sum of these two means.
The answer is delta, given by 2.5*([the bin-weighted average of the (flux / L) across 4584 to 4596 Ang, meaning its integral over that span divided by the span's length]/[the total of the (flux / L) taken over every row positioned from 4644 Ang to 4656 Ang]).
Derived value 0.838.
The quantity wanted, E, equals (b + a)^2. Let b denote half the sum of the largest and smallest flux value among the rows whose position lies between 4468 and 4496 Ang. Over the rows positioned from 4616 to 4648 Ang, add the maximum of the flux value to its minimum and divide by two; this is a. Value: 2.27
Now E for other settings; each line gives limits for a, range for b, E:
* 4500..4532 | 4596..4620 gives 2.31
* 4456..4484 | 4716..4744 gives 2.23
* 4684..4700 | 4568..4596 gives 2.24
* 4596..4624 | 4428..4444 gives 2.29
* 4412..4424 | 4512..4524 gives 2.30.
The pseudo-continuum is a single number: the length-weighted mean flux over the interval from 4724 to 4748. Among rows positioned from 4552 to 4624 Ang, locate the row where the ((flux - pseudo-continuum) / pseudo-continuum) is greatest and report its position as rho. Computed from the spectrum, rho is 4610 Ang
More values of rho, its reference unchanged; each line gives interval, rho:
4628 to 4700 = 4694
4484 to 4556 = 4486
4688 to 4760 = 4694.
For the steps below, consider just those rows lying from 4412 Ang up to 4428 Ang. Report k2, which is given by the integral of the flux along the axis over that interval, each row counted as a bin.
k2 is 12.1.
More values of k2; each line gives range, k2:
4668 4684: 11.8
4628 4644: 12.1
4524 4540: 11.7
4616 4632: 12.1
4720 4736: 11.9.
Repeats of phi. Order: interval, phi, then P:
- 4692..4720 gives 26.9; 5.19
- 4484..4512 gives 28.9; 5.37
